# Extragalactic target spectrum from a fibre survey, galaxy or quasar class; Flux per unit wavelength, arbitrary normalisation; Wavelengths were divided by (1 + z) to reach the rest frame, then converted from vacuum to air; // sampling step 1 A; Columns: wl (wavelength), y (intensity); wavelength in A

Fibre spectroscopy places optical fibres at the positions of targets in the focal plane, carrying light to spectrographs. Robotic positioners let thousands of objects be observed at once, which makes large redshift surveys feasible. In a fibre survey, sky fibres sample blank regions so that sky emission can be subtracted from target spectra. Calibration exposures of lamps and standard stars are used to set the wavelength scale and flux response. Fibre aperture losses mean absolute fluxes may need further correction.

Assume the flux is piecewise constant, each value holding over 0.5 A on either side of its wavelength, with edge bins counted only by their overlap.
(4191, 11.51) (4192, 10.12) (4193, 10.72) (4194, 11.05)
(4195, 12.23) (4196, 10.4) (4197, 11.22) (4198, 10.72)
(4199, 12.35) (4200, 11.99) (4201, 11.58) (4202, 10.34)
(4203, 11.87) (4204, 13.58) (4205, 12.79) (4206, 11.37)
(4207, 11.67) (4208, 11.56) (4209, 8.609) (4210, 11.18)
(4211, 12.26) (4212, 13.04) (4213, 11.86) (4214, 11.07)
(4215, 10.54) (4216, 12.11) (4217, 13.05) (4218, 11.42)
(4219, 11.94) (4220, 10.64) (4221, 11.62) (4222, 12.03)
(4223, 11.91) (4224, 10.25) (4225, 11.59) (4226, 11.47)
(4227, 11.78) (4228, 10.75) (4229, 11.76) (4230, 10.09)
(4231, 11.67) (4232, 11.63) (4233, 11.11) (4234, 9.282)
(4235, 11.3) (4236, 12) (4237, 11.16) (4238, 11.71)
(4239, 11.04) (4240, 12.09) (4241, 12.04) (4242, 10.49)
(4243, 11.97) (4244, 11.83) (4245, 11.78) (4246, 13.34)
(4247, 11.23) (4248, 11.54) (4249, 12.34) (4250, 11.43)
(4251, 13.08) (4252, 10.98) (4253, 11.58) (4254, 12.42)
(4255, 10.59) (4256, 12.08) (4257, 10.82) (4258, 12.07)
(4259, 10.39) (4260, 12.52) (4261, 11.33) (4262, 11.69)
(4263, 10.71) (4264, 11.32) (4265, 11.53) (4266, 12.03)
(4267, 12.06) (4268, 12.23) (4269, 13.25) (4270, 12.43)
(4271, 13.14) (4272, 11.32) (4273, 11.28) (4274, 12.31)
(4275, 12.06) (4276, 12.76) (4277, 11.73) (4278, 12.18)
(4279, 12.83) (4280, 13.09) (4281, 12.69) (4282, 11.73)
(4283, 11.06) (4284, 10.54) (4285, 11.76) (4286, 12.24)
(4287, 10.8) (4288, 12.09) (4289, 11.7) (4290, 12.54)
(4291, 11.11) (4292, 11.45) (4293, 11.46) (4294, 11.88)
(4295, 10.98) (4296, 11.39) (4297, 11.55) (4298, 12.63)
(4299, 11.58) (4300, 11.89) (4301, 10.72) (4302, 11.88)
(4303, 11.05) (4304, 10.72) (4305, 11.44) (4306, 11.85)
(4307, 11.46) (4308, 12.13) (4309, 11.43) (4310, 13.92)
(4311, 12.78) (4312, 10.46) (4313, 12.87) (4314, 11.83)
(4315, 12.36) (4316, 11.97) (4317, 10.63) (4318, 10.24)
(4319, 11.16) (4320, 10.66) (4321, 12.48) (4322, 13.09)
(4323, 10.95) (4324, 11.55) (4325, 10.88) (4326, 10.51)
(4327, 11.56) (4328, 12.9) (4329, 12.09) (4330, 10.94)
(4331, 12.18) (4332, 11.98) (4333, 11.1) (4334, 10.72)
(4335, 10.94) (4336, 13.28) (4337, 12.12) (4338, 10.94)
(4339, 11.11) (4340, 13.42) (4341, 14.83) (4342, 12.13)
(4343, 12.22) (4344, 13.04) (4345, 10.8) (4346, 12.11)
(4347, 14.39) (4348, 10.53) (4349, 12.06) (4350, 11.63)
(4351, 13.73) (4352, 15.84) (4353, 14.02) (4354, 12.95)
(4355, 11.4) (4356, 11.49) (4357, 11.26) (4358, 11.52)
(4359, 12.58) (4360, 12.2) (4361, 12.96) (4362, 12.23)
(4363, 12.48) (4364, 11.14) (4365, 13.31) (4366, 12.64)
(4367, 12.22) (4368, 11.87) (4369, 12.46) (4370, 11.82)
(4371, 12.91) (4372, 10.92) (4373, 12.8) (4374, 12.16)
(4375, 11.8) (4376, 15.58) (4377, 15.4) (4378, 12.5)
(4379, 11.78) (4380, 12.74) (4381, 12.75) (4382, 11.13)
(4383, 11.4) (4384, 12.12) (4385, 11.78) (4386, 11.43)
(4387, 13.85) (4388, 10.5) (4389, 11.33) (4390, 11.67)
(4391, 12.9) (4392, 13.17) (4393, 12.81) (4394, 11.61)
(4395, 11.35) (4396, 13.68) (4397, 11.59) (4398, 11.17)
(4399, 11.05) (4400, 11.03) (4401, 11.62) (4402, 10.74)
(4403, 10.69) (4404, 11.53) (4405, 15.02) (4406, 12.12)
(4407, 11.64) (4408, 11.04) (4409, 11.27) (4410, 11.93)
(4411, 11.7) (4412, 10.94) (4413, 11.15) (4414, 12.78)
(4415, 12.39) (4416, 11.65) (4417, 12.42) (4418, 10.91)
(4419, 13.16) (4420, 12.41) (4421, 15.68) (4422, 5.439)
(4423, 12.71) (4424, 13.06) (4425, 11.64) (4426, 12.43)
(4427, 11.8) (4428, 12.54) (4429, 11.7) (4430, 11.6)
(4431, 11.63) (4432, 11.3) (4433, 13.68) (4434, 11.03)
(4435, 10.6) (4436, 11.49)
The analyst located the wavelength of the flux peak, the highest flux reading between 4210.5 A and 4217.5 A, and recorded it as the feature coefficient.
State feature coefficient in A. 4217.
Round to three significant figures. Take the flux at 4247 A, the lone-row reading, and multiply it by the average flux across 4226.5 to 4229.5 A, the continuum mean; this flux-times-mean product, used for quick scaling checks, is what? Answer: 128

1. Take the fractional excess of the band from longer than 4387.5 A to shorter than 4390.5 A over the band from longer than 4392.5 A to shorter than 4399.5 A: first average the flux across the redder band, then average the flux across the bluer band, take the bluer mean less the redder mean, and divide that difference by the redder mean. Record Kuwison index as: -0.06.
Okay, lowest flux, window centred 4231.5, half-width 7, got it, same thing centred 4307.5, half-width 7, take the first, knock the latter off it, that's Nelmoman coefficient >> -1.2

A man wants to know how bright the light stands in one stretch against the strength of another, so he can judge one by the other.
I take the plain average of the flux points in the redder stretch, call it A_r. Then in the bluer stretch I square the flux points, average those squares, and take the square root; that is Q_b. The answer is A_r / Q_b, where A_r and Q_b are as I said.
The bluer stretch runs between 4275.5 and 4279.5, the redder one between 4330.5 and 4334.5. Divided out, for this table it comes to 0.93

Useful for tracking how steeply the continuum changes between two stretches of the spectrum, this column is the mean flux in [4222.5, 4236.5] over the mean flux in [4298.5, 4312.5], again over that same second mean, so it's 0.082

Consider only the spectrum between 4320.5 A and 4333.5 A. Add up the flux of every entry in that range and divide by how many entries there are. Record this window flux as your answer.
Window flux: 11.7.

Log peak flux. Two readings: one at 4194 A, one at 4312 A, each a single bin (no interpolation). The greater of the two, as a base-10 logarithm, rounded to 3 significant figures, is 1.04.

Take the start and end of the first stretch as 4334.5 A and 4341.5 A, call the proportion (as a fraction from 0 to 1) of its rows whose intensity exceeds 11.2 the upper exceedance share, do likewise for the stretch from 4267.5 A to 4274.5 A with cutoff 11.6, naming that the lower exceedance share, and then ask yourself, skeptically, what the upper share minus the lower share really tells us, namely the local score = -0.1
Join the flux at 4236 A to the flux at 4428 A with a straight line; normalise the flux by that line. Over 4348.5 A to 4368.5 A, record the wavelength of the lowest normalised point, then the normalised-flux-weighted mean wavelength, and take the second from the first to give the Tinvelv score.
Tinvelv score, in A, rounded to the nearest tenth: 5.6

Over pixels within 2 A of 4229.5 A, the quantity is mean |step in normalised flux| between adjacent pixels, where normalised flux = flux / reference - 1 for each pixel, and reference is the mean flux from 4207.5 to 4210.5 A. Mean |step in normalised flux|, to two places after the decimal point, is 0.14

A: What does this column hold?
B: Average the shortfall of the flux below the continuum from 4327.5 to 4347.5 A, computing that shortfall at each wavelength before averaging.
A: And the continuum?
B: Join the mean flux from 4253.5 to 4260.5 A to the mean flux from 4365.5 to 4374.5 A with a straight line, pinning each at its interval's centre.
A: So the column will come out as -0.1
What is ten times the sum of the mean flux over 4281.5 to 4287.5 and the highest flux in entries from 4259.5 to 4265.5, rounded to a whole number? 239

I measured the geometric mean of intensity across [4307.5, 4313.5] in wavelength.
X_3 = 12.21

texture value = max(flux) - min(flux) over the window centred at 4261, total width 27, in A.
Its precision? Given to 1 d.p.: 2.9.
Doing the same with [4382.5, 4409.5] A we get 4.5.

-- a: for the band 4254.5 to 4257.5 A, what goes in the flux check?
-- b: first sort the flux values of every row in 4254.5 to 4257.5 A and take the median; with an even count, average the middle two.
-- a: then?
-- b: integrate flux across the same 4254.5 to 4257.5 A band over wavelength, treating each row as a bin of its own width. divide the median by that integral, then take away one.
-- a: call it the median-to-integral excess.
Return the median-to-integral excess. -0.68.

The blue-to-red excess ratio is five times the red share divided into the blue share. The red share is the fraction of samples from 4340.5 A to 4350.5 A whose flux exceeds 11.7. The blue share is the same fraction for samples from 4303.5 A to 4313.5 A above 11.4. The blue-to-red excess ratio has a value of 6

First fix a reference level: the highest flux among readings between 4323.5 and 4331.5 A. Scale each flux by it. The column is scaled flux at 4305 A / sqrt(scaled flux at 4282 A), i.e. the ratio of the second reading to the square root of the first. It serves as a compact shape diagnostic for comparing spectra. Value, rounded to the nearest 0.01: 0.93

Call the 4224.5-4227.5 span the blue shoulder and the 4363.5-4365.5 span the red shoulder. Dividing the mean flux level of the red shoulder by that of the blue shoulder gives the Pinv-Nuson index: 1.05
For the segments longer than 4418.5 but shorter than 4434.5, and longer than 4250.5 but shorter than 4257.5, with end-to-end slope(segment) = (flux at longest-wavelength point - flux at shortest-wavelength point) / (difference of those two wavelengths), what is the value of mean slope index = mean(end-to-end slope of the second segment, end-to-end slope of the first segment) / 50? -0.0052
